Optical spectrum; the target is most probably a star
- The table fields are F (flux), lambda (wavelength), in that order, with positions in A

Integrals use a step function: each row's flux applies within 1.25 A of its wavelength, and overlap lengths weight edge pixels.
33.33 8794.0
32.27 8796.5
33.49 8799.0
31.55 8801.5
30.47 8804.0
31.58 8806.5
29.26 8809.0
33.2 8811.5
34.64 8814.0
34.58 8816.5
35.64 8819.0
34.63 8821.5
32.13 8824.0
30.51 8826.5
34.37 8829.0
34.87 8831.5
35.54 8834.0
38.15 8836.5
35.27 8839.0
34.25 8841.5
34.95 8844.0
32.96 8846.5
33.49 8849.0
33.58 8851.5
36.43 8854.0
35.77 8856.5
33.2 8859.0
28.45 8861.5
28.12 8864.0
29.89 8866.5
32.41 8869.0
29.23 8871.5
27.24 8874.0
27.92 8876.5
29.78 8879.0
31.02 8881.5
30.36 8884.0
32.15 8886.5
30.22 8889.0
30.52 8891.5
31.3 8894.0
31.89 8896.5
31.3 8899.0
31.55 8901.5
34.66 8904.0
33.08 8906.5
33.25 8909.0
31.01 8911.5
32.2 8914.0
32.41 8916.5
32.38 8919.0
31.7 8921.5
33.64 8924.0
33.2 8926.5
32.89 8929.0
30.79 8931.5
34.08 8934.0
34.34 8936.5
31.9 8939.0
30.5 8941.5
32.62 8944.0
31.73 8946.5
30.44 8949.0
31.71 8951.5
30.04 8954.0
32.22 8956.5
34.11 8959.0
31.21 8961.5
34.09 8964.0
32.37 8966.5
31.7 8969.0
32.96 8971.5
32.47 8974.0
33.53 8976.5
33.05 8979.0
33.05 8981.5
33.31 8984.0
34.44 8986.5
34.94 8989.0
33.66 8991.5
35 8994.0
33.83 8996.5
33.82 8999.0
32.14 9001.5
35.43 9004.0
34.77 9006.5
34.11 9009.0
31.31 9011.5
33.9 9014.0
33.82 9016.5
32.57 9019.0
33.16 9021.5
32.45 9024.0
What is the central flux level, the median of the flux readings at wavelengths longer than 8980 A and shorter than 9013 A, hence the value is 33.8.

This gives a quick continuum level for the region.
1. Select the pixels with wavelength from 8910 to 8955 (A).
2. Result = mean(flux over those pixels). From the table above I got 32.1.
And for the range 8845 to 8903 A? 31.3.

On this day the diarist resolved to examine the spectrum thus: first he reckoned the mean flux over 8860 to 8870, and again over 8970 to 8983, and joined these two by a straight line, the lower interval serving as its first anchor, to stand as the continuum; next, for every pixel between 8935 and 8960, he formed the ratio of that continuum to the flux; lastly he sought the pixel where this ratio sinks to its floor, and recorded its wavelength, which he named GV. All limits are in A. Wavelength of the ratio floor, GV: 8936.5 A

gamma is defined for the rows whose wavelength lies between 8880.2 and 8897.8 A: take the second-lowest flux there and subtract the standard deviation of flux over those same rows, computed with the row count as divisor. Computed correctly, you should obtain 29.7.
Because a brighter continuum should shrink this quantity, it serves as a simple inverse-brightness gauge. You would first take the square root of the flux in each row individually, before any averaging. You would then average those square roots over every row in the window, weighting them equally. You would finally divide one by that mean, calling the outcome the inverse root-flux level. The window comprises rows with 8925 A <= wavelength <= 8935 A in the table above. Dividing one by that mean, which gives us 0.175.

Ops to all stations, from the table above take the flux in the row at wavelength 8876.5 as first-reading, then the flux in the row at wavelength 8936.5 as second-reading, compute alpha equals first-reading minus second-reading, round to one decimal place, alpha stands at -6.4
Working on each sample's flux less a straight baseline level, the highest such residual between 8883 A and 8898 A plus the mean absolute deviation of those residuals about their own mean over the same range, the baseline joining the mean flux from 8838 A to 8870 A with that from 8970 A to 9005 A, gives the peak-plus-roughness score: -0.3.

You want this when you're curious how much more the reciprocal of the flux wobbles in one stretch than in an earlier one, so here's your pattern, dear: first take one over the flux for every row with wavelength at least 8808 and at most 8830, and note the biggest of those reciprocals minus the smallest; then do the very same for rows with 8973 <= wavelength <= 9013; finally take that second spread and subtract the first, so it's -0.002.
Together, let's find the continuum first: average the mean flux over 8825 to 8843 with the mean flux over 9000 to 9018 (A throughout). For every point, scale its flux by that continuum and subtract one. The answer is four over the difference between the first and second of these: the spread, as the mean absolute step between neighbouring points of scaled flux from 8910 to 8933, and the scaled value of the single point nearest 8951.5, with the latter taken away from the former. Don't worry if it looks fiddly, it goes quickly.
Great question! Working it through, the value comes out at 41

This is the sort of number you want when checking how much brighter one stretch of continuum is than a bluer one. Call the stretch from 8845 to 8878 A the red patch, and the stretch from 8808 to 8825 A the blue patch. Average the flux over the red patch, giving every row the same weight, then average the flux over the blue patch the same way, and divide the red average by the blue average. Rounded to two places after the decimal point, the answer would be 0.94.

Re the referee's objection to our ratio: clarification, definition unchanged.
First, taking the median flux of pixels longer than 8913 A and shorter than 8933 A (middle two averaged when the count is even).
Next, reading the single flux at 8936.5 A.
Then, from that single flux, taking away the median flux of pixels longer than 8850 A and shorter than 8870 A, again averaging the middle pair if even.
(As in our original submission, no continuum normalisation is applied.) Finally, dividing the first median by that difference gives 21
